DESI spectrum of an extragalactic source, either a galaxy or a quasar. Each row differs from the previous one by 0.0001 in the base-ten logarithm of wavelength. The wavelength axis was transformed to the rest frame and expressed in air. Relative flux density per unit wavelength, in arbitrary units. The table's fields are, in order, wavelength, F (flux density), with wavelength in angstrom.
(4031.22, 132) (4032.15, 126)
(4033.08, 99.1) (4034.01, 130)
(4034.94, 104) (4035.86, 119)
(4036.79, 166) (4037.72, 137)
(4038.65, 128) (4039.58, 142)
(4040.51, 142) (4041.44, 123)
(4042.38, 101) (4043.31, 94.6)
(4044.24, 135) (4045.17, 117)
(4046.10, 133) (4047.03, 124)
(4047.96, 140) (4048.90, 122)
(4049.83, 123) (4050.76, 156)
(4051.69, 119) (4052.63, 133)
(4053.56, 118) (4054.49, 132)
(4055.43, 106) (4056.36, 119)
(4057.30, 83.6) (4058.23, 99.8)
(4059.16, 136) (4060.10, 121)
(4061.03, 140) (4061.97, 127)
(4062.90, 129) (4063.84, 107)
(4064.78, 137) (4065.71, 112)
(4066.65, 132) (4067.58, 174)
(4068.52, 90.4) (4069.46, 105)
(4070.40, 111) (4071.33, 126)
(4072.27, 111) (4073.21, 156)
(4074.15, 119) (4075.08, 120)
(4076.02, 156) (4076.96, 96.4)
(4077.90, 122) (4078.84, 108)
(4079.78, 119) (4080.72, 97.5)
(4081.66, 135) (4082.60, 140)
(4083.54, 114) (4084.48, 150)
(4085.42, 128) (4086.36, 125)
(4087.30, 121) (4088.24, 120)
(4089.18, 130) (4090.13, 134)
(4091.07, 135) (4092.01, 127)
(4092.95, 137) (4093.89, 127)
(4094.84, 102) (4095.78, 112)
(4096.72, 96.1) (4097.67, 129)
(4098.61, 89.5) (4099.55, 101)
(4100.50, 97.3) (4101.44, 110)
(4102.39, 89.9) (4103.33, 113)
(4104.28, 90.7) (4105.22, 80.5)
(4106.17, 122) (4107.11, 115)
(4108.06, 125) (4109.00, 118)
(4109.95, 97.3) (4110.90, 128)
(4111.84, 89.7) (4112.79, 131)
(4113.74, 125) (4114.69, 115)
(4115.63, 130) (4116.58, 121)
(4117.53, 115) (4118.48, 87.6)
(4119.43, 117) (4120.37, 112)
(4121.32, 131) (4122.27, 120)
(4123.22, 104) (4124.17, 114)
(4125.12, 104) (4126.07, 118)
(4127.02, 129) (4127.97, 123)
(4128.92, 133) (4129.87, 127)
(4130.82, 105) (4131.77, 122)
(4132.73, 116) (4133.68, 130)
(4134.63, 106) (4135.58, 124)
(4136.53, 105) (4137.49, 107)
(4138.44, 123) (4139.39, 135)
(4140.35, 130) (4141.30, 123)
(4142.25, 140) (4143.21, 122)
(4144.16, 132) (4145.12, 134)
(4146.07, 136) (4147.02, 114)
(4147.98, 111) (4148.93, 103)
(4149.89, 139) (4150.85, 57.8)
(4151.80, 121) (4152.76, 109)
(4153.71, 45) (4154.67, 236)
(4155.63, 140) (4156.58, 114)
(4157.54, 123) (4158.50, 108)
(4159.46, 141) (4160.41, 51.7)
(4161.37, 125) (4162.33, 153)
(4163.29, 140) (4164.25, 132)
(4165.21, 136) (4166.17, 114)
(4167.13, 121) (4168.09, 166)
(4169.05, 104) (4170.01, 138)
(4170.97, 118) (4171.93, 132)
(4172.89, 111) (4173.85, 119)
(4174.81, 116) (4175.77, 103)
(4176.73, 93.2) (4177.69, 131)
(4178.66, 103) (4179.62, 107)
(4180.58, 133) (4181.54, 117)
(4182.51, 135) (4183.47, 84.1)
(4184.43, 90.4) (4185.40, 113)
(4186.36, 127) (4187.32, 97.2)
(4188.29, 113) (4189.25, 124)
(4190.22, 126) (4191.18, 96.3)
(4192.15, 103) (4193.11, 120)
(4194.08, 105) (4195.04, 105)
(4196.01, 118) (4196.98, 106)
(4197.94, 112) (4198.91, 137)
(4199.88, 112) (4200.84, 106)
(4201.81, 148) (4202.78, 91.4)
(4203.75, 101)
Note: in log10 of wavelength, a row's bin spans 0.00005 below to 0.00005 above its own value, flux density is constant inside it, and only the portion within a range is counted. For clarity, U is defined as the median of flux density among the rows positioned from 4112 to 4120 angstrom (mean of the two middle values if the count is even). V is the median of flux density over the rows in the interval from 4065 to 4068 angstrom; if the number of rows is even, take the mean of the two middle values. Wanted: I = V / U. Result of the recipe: 1.11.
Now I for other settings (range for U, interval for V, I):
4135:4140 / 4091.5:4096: 1.03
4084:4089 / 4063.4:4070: 0.90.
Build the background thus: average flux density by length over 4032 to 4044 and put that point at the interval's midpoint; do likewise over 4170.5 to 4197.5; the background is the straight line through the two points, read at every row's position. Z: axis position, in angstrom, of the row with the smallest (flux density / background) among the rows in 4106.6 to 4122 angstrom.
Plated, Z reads 4118.48 angstrom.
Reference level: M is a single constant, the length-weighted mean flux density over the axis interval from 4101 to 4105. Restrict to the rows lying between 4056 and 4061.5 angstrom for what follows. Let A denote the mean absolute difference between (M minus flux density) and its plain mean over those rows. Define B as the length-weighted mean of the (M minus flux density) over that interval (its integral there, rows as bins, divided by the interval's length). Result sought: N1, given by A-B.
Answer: 33.6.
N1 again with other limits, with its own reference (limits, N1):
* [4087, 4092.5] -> 33.7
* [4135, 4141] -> 30.7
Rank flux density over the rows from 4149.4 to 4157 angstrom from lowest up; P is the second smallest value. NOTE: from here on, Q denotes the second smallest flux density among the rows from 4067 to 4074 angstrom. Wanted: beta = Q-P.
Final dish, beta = 47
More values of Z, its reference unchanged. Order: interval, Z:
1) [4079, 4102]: 4098.61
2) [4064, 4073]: 4068.52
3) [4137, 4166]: 4153.71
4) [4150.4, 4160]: 4153.71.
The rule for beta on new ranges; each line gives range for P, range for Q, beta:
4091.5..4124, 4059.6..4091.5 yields 9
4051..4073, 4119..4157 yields -33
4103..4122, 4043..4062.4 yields 7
